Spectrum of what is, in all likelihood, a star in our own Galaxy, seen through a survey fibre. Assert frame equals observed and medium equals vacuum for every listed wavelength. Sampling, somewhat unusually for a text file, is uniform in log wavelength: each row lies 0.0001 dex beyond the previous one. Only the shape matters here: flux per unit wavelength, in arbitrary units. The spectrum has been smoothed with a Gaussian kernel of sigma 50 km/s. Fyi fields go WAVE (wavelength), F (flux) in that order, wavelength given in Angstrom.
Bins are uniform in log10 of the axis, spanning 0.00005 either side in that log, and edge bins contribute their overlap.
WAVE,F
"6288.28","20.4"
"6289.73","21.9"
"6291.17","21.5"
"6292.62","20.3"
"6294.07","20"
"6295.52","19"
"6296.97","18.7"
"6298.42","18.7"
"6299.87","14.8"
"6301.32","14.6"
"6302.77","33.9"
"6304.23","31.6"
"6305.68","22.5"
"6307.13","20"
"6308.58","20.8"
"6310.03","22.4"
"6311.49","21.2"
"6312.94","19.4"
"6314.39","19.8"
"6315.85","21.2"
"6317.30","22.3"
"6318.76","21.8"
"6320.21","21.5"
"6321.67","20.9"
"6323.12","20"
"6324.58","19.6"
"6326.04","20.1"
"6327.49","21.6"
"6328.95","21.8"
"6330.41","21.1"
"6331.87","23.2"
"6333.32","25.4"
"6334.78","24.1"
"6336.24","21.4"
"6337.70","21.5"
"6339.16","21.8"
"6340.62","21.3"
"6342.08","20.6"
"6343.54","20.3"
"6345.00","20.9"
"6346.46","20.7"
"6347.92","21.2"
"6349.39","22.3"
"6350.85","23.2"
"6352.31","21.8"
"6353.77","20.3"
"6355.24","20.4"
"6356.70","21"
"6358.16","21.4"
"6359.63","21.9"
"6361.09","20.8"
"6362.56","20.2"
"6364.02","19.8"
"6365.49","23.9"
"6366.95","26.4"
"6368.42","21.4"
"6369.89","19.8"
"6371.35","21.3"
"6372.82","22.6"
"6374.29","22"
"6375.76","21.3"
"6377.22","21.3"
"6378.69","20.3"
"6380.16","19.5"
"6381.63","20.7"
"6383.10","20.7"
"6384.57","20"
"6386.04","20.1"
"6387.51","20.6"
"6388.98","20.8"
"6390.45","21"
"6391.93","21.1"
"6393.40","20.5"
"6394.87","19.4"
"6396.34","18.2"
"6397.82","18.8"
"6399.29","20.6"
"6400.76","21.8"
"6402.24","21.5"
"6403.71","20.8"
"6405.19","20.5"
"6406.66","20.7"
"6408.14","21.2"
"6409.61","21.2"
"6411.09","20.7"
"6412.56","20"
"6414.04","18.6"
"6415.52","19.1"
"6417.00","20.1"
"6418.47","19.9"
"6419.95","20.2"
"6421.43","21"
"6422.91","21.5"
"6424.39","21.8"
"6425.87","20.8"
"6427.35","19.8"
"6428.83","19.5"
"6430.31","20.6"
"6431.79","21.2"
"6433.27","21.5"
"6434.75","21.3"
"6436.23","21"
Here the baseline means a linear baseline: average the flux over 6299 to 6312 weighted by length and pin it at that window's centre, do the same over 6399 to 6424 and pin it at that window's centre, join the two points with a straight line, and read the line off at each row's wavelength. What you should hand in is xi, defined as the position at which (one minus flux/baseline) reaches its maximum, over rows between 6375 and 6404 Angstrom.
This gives 6396.34 Angstrom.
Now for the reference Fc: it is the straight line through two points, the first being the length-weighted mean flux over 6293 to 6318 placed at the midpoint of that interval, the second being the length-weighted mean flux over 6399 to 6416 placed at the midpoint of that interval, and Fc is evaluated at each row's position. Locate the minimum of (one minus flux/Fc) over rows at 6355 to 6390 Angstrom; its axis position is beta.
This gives 6366.95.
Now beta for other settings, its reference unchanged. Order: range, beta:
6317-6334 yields 6333.32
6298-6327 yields 6302.77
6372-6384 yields 6372.82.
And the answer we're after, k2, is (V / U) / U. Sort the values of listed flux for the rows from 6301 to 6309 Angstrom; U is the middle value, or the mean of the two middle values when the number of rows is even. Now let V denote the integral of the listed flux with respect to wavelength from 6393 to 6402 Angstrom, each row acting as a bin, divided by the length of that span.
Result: 0.0426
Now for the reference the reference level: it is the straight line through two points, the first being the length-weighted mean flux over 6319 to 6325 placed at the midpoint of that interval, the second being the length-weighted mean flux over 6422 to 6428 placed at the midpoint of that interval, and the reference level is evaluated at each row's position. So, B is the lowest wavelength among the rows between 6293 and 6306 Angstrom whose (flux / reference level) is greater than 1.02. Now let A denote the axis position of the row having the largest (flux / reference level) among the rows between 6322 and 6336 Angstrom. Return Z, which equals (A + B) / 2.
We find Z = 6318.0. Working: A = 6333.32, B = 6302.77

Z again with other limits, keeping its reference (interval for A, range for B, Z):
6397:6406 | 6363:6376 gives 6383.1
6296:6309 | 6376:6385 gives 6340.0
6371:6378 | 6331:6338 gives 6352.3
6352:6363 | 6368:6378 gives 6364.0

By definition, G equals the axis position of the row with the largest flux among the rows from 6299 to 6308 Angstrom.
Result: 6302.77 Angstrom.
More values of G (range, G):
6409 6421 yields 6409.61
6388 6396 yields 6391.93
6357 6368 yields 6366.95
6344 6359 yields 6350.85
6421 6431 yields 6424.39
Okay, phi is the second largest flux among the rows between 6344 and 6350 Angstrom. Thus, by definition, 21.2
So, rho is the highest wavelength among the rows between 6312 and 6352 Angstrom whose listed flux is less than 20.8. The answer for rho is 6346.46 Angstrom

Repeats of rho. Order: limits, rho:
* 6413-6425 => 6419.95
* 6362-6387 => 6386.04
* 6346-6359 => 6355.24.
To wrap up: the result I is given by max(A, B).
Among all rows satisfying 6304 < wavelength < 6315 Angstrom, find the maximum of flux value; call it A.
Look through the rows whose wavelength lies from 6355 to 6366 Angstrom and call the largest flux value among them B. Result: 31.6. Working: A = 31.6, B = 23.9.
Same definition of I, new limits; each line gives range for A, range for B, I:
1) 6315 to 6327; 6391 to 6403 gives 22.3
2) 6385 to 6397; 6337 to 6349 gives 21.8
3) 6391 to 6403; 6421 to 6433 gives 21.8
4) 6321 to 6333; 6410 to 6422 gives 23.2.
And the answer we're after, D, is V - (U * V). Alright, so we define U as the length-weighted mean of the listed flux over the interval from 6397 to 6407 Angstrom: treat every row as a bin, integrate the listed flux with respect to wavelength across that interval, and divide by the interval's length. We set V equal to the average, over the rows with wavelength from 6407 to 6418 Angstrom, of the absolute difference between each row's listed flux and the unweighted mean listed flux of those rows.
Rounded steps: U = 20.6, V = 0.78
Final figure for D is -15.2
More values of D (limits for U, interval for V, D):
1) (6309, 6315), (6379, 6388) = -7.9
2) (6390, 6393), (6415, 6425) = -15.7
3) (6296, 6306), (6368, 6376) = -12.6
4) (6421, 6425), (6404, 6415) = -13.0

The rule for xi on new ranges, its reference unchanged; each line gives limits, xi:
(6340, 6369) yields 6364.02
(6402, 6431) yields 6414.04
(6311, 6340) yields 6312.94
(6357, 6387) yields 6380.16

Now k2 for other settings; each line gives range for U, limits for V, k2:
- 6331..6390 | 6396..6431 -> 0.0452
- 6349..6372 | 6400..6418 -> 0.0450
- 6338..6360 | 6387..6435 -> 0.0456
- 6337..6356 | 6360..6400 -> 0.0464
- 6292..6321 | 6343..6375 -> 0.0510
